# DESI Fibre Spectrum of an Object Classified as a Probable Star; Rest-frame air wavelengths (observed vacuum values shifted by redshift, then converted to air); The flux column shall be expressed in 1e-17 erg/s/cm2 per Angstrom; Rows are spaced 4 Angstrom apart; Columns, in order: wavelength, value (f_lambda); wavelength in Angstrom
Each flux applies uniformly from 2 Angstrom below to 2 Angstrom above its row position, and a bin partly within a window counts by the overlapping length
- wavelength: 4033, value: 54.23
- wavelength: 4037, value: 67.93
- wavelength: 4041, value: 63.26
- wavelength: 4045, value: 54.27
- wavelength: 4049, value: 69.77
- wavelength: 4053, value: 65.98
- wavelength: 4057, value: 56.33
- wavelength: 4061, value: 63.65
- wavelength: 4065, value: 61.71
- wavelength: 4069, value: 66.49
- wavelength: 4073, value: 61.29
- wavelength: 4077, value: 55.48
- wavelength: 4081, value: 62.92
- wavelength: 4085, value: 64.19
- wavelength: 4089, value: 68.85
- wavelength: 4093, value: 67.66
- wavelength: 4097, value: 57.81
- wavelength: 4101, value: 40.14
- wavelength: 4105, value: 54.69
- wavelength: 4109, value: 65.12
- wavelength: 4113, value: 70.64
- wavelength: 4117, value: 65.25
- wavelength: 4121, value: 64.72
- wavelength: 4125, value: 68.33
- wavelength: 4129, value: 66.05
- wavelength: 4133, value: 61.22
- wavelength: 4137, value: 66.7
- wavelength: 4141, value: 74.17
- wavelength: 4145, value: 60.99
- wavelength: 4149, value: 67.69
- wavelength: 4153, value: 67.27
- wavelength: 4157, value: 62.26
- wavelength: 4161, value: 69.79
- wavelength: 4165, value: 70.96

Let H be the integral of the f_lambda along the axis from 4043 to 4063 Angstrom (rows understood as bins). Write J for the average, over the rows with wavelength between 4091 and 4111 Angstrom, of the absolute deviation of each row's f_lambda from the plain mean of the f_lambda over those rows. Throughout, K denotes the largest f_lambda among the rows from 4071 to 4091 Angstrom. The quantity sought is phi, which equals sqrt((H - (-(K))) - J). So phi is 36.1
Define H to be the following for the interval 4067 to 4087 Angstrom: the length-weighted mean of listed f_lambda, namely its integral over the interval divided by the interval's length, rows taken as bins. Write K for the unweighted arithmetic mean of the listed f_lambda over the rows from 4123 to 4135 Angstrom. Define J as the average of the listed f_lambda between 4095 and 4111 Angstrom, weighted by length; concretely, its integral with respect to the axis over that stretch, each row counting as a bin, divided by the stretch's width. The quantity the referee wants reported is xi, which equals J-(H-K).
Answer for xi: 58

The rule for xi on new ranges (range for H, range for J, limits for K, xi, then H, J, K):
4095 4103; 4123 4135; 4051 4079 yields 78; 49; 65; 61.6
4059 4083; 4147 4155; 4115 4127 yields 72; 62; 67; 66.1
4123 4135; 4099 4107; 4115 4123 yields 47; 65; 47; 65.0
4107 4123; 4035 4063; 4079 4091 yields 62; 66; 63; 65.3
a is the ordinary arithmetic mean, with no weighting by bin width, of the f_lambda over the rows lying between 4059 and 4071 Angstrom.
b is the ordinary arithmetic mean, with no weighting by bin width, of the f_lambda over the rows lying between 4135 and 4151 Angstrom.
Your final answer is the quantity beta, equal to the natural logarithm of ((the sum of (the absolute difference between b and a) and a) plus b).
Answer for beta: 4.90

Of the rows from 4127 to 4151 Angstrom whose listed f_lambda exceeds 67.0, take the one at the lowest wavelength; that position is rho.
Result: 4141 Angstrom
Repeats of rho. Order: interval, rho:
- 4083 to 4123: 4089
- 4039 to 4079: 4049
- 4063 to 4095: 4089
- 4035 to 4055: 4037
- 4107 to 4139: 4113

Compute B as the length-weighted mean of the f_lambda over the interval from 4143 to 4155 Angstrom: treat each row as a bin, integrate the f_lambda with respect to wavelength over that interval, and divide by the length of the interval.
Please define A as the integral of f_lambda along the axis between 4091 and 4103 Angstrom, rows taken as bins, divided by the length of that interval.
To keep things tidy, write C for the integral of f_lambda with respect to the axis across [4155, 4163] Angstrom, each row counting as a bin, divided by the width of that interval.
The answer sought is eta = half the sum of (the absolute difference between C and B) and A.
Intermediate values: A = 55.2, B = 65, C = 66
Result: 28.0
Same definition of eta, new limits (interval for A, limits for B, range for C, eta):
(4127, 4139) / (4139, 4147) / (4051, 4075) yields 34.8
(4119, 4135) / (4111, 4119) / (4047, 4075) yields 34.7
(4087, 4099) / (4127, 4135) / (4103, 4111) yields 34.3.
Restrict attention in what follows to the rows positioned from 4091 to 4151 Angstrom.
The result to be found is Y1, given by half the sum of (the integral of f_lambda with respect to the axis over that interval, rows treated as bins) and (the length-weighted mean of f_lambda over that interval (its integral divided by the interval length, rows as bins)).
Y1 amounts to 1934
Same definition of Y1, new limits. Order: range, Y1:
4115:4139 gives 817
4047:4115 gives 2136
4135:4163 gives 971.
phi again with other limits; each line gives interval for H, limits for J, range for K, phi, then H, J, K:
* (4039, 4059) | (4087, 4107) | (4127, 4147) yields 36.1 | 1238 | 8.3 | 74.17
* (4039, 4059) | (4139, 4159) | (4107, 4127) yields 36.1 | 1238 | 3.9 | 70.64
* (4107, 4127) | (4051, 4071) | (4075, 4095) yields 37.4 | 1336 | 3.0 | 68.85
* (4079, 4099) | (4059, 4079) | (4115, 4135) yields 36.8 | 1286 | 2.7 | 68.33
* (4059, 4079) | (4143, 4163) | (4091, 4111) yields 36.0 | 1234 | 3.2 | 67.66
